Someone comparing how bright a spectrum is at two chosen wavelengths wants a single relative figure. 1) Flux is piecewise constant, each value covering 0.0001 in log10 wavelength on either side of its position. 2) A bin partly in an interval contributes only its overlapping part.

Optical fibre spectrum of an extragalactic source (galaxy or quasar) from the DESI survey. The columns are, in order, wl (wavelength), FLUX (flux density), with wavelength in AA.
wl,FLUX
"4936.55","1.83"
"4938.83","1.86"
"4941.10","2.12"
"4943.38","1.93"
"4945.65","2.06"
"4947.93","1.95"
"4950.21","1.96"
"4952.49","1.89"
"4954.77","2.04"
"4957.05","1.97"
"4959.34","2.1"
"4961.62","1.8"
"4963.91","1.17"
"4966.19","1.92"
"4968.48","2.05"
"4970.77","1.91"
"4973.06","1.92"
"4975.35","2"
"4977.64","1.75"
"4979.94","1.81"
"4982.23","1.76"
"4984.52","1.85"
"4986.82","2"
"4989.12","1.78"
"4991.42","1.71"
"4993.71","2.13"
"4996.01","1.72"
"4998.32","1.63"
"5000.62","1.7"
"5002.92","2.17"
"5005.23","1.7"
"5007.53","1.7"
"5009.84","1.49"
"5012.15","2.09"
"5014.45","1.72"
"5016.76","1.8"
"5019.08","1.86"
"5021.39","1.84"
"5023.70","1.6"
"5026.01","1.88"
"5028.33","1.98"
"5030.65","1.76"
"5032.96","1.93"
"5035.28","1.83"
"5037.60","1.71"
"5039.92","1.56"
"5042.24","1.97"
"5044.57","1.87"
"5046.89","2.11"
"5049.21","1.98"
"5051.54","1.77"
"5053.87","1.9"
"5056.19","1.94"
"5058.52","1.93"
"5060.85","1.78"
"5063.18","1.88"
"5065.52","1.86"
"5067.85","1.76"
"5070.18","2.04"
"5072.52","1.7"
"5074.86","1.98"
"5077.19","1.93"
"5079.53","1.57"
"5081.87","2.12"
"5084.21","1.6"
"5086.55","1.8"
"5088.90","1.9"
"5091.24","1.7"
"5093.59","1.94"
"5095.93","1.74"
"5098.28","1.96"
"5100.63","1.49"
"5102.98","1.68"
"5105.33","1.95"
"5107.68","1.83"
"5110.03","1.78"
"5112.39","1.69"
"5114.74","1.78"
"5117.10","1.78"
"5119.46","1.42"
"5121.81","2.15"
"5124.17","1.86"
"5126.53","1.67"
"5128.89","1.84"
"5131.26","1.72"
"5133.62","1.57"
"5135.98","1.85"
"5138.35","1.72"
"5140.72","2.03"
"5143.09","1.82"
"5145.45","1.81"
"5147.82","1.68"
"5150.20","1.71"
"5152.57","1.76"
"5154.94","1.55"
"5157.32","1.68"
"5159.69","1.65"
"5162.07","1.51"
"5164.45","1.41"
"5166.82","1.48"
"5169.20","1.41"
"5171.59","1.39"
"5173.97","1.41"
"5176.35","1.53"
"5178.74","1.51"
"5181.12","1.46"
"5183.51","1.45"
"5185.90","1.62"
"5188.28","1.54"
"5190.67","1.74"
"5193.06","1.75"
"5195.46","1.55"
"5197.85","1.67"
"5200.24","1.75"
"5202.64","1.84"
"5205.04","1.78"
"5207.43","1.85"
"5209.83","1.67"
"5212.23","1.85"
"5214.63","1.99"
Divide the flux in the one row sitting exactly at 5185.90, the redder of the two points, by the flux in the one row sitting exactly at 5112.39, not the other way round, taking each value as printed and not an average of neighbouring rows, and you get 0.96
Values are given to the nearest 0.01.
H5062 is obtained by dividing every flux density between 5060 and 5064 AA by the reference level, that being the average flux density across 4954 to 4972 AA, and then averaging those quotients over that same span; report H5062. 0.98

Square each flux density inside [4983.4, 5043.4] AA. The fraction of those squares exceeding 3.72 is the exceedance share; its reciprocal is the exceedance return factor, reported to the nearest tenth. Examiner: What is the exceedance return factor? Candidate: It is 3.7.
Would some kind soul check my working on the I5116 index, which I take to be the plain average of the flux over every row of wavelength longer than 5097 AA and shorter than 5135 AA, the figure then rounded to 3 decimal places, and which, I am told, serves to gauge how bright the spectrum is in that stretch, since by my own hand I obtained 1.761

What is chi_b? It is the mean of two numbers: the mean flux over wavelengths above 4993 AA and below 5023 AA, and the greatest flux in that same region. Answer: 1.99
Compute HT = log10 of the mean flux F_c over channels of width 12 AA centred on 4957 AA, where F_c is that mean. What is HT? 0.29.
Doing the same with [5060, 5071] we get 0.27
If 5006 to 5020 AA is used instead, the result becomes 0.25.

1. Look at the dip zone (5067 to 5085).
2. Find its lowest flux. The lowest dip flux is 1.57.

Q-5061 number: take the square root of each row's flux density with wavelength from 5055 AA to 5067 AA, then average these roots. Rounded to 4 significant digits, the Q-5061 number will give 1.370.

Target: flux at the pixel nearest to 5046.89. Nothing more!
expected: 2.11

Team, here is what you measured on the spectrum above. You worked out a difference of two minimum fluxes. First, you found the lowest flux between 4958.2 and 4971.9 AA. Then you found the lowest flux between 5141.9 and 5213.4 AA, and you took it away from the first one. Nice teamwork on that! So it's -0.22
